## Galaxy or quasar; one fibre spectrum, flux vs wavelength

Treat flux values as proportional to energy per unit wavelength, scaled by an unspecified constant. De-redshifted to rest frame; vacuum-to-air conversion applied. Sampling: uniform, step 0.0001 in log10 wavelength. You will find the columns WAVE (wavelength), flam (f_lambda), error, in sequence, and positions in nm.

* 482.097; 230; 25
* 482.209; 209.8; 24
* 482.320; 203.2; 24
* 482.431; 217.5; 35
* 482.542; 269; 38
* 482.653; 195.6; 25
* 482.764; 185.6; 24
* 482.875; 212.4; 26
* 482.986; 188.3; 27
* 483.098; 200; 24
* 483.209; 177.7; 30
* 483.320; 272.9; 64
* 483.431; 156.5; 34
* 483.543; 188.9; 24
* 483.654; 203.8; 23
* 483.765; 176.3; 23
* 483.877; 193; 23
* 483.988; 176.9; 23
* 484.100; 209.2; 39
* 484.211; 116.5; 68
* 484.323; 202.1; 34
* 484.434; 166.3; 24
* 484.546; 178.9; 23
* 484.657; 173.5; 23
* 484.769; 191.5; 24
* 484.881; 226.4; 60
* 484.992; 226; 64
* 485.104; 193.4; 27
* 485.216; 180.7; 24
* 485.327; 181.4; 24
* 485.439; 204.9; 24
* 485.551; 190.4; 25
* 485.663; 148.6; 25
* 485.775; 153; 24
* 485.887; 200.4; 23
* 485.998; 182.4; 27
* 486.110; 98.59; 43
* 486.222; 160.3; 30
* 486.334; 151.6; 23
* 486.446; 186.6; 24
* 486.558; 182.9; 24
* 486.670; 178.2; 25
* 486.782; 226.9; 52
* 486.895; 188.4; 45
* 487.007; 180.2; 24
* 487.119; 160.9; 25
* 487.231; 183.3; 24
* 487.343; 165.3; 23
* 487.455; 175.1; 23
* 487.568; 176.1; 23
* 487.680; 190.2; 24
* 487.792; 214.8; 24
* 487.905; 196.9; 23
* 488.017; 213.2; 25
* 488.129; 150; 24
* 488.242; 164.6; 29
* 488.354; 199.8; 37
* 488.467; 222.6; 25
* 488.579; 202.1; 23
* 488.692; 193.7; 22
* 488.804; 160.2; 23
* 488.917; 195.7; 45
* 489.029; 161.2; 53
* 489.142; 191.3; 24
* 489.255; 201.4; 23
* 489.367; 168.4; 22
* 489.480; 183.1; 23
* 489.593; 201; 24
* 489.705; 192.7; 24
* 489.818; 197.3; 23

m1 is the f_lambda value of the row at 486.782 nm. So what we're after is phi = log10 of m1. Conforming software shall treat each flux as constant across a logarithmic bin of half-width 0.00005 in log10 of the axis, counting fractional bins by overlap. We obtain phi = 2.36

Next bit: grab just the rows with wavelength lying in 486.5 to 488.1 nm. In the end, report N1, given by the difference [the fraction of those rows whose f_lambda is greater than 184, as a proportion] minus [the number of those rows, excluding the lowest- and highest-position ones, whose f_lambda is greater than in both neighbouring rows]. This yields -2.6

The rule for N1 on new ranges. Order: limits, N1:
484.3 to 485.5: -1.5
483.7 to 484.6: -2.6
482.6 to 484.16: -4.3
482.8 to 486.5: -10.5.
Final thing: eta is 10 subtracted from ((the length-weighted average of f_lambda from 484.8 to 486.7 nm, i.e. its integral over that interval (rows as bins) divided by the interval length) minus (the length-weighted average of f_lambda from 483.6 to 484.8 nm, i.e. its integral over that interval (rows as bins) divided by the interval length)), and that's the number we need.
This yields -11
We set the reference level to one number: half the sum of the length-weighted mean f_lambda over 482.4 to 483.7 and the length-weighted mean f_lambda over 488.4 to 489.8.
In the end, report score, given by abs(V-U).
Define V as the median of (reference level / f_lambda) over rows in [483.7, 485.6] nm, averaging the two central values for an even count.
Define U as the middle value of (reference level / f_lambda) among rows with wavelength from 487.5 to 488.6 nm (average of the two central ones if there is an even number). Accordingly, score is 0.042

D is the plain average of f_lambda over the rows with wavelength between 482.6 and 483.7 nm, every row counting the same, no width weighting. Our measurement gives 198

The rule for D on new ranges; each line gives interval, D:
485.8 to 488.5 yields 181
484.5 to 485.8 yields 187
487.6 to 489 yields 192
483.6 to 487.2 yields 181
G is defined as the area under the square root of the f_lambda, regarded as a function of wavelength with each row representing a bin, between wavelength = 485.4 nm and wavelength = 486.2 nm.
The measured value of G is 10.28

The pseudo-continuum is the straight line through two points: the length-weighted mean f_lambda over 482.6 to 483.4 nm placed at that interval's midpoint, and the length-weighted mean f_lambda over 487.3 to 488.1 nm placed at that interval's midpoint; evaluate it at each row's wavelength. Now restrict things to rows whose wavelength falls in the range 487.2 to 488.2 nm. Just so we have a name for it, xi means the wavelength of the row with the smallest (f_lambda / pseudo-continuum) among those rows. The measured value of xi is 488.129 nm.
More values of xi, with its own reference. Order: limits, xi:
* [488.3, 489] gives 488.804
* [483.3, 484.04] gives 483.431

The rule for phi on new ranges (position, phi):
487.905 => 2.29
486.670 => 2.25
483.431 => 2.19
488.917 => 2.29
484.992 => 2.35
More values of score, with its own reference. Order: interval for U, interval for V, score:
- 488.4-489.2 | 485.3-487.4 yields 0.069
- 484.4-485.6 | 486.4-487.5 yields 0.051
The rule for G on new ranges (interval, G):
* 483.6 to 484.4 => 10.76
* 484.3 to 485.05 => 10.45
